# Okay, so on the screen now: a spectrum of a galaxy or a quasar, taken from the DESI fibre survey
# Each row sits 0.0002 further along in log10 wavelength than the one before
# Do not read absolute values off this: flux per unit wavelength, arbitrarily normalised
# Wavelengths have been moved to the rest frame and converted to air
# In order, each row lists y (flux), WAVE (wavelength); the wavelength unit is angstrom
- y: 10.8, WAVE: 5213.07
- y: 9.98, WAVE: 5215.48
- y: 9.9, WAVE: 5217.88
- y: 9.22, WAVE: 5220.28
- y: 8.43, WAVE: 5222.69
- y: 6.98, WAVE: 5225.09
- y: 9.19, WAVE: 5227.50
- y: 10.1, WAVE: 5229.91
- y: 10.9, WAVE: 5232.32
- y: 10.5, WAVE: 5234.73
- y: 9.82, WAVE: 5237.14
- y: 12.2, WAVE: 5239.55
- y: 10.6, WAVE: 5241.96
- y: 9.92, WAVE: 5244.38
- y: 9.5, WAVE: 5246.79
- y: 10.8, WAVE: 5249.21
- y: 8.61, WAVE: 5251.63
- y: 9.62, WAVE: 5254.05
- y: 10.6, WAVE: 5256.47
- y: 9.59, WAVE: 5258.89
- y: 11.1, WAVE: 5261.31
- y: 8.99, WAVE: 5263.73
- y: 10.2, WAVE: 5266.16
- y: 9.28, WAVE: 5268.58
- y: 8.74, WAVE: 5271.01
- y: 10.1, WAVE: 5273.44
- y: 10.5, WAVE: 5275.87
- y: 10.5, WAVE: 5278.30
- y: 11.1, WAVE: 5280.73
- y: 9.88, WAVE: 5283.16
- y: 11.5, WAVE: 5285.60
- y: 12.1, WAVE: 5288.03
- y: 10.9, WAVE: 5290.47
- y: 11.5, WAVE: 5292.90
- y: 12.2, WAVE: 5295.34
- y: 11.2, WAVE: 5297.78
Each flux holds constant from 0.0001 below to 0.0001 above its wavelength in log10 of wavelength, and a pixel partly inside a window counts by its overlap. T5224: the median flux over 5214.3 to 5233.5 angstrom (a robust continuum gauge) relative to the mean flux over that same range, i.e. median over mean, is 1.02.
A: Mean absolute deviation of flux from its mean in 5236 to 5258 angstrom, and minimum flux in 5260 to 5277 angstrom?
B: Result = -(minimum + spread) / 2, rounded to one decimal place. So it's -4.8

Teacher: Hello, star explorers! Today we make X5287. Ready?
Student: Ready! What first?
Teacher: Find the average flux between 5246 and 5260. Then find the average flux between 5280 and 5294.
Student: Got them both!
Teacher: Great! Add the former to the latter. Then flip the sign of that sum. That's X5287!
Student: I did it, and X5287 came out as -21.0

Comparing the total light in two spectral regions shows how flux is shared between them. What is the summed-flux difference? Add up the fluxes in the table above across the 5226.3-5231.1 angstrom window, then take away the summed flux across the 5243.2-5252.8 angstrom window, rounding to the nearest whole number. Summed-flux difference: -20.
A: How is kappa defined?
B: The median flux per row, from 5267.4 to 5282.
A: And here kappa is 10.3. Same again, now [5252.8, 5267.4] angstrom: 9.9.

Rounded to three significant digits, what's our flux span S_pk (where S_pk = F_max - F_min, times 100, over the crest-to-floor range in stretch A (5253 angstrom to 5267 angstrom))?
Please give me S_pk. 211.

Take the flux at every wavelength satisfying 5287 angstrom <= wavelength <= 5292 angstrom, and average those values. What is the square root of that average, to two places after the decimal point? 3.39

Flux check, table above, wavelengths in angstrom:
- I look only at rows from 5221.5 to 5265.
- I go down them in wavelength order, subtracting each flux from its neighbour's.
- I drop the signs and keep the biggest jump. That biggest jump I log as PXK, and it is 2.38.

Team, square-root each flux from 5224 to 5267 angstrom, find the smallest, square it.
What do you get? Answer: 7.0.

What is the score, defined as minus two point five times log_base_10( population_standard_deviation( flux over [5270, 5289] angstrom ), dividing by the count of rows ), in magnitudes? 0.0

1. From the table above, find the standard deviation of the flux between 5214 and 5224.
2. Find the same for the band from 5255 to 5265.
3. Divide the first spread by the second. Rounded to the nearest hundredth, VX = 0.75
